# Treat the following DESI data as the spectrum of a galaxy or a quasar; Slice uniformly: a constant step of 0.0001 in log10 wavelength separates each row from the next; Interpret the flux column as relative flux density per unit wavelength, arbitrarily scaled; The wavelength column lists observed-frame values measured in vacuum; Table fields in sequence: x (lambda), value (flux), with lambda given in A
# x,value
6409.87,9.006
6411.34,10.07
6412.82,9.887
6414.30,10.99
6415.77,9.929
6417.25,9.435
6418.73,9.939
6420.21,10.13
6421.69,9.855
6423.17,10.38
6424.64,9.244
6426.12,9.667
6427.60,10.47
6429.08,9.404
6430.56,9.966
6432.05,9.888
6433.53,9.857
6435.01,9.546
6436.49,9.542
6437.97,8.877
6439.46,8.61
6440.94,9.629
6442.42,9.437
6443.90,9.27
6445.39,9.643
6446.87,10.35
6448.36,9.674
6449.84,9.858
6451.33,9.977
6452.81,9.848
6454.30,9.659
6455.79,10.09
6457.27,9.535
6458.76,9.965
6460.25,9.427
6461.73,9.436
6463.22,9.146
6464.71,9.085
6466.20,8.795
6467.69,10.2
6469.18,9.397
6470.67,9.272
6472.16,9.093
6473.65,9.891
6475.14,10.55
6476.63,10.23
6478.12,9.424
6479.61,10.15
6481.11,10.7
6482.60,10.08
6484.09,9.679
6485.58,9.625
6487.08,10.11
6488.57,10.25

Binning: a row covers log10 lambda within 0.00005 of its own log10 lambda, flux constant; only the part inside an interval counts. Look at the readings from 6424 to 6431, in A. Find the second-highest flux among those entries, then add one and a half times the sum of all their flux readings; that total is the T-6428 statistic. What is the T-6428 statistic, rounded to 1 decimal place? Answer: 83.1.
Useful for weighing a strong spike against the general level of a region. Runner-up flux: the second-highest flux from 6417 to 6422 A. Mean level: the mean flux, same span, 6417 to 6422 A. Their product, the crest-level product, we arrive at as 98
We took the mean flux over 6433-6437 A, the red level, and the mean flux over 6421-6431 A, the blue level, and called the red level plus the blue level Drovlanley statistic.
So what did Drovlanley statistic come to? 19.5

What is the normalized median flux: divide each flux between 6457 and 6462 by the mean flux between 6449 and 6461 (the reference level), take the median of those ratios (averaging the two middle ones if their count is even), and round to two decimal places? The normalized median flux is 0.97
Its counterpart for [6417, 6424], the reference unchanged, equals 1.01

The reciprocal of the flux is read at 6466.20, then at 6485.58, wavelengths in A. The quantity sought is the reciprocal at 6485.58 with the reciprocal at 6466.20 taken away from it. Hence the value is -0.010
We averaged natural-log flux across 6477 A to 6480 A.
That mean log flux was 2.28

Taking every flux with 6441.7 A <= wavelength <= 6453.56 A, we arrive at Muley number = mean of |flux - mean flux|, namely 0.25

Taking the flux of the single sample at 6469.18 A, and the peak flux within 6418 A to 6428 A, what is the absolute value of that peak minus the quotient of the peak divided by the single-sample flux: 9.36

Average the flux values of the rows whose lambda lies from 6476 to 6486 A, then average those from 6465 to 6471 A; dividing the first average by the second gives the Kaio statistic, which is 1.06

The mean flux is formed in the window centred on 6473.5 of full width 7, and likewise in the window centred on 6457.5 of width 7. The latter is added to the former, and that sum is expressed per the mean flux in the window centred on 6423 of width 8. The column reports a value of 1.98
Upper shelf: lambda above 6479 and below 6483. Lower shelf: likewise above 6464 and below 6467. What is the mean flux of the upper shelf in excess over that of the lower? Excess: 1.37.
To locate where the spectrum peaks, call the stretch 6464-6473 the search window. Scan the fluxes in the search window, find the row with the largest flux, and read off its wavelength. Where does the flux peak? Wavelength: 6467.69 A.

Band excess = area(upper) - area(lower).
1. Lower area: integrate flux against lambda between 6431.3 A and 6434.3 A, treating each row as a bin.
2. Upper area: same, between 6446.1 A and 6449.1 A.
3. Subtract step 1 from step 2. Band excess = 0.5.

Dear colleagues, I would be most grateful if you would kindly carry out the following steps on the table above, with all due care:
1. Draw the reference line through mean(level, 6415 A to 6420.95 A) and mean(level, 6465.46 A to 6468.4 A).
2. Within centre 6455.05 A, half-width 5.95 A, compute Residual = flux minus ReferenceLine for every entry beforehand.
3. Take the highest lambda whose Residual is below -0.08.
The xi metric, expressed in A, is 6460.25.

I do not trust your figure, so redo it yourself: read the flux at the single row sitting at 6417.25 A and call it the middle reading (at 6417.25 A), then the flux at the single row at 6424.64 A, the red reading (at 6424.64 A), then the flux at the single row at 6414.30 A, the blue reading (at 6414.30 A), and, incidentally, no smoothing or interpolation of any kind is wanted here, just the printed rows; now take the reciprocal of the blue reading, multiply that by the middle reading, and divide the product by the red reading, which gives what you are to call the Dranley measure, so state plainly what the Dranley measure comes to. 0.093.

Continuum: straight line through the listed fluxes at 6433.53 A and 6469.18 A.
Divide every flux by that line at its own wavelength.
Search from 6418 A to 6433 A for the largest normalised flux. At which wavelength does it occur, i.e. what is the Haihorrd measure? 6427.60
